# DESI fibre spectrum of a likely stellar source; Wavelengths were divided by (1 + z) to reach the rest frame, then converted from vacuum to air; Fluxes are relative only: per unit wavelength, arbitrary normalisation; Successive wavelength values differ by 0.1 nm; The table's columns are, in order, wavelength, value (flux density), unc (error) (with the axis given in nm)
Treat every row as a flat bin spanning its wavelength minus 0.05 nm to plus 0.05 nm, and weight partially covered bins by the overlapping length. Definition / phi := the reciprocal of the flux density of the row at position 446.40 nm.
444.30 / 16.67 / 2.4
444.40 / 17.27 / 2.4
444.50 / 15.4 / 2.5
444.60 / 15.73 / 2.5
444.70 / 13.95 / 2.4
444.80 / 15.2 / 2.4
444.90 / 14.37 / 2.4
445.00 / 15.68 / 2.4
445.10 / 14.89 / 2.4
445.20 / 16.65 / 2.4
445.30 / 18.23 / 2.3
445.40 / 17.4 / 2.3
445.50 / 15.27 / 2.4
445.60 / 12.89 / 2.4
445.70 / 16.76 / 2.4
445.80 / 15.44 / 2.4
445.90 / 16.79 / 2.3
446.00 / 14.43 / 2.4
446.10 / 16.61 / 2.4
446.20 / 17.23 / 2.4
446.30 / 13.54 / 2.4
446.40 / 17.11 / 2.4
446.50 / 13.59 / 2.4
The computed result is 0.0584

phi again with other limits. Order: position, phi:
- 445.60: 0.0776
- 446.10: 0.0602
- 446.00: 0.0693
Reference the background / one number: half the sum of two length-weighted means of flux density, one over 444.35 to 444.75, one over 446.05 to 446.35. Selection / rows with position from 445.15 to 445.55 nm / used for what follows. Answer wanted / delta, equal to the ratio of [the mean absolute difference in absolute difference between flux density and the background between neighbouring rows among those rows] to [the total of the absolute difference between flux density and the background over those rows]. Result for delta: 0.22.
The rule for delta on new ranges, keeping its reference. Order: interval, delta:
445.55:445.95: 0.22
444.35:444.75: 0.30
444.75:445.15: 0.37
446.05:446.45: 0.11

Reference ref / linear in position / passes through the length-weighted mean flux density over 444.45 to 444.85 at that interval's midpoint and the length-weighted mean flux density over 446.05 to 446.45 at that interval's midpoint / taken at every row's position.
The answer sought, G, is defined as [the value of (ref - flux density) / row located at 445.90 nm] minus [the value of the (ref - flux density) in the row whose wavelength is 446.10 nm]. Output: -0.3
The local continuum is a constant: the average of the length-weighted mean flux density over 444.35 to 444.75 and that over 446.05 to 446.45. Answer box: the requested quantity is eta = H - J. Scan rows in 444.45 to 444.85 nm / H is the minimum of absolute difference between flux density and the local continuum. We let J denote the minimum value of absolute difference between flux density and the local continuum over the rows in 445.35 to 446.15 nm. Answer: -0.29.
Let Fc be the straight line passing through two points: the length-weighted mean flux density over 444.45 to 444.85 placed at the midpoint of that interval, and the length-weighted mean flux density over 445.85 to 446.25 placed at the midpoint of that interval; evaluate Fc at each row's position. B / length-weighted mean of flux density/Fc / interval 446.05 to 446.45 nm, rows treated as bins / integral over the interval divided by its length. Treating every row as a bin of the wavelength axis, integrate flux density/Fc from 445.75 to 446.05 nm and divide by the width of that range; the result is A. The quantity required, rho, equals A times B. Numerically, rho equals 0.95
